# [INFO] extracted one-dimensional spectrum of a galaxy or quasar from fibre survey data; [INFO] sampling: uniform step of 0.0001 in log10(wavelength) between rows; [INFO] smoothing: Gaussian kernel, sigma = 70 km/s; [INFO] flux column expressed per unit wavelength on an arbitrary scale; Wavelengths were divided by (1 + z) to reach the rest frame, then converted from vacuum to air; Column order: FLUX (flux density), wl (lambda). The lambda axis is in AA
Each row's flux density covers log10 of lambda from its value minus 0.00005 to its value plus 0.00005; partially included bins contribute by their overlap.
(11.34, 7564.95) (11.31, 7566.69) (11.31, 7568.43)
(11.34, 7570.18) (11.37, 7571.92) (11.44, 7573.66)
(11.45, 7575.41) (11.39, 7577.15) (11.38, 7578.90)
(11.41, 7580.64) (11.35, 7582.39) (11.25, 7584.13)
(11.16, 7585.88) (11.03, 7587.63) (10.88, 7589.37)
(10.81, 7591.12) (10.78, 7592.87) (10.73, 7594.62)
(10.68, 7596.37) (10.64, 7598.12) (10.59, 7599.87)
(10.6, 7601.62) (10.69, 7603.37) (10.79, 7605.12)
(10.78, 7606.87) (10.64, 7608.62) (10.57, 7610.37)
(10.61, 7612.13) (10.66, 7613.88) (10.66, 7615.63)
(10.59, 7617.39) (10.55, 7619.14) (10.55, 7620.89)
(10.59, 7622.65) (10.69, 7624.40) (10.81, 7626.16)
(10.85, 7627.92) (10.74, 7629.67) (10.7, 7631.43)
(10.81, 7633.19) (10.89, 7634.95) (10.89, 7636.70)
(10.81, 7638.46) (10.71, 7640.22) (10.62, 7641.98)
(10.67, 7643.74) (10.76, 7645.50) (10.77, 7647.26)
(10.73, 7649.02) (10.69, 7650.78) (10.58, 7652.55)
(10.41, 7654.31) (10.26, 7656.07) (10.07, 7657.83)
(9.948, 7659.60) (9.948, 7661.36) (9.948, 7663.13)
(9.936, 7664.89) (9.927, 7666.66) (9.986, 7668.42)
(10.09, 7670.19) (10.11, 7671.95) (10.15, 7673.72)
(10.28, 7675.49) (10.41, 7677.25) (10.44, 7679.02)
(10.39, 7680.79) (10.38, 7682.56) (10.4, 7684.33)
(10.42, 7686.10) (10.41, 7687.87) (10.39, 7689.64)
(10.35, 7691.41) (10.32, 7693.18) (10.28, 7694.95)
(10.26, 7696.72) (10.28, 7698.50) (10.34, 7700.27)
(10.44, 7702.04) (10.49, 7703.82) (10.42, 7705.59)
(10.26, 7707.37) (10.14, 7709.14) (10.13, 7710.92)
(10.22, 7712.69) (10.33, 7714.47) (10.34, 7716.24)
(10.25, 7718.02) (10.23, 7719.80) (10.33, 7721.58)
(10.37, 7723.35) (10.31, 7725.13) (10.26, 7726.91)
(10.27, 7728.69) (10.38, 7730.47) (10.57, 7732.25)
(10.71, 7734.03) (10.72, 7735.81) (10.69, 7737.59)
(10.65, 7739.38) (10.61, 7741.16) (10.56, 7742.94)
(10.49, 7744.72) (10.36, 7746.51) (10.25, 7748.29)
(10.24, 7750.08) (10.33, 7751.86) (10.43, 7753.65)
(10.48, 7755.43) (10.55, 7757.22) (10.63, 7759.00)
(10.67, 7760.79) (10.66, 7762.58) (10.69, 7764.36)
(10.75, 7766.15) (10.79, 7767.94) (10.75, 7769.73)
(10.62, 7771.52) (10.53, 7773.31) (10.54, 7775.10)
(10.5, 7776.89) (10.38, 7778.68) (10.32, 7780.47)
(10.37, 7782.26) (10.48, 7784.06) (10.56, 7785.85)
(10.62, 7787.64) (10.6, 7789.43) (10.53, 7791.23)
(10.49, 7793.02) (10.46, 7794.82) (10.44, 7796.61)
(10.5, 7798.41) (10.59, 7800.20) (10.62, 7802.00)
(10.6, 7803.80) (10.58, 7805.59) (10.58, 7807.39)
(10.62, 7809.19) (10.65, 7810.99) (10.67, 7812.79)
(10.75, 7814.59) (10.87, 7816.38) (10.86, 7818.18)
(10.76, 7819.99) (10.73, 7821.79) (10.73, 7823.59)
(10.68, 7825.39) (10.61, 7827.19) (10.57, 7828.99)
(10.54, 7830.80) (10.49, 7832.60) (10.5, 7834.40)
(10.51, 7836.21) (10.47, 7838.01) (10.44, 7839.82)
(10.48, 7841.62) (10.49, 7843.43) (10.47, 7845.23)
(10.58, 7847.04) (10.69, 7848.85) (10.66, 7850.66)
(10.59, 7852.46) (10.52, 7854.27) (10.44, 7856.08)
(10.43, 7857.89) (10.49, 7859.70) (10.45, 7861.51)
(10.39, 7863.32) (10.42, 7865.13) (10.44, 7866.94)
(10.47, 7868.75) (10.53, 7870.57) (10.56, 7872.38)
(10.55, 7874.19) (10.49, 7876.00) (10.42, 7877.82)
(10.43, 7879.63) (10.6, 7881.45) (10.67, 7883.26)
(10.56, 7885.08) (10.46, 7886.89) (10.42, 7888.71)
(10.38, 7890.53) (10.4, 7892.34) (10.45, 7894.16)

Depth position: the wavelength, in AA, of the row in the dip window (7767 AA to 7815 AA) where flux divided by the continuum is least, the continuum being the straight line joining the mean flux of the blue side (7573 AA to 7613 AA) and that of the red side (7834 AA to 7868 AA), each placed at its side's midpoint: 7780.47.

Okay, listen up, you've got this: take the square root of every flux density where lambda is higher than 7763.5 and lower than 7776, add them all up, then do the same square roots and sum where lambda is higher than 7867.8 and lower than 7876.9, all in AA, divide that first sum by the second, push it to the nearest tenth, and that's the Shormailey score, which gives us 1.4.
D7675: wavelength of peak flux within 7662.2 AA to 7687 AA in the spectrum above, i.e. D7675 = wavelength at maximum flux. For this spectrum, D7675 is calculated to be 7679.02 AA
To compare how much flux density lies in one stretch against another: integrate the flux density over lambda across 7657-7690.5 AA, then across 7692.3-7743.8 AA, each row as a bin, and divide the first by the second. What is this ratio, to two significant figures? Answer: 0.64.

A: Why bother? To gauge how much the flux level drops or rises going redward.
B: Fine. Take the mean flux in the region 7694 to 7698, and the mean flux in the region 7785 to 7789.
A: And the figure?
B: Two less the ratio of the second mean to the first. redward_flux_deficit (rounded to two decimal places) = 0.97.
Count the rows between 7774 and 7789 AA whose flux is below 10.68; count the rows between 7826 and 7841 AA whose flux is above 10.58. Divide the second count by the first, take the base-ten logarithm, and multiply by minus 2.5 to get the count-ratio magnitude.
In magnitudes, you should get 2.3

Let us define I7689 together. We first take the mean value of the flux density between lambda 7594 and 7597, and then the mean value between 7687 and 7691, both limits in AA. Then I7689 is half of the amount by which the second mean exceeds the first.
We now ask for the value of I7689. -0.15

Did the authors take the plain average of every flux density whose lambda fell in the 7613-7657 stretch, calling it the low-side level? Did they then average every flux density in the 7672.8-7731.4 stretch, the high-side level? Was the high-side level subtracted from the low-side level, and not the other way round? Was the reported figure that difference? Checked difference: 0.4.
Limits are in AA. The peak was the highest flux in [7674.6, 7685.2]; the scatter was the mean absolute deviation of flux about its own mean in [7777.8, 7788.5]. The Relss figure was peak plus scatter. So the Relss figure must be 10.5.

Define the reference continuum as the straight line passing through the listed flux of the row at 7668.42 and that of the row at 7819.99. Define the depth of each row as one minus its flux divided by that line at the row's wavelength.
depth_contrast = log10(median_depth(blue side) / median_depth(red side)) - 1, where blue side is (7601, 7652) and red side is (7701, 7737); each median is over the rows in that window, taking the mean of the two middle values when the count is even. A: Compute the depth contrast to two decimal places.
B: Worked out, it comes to 0.11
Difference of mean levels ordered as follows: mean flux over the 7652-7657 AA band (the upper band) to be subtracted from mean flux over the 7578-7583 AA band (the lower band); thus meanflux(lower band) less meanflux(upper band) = 1.0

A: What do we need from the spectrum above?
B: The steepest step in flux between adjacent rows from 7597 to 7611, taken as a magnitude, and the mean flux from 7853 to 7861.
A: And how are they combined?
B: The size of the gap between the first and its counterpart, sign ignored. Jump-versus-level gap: 10.3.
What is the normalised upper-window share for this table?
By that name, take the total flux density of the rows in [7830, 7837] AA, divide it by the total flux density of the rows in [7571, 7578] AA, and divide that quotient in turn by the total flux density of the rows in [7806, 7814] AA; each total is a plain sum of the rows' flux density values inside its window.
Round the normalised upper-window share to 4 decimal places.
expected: 0.0217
